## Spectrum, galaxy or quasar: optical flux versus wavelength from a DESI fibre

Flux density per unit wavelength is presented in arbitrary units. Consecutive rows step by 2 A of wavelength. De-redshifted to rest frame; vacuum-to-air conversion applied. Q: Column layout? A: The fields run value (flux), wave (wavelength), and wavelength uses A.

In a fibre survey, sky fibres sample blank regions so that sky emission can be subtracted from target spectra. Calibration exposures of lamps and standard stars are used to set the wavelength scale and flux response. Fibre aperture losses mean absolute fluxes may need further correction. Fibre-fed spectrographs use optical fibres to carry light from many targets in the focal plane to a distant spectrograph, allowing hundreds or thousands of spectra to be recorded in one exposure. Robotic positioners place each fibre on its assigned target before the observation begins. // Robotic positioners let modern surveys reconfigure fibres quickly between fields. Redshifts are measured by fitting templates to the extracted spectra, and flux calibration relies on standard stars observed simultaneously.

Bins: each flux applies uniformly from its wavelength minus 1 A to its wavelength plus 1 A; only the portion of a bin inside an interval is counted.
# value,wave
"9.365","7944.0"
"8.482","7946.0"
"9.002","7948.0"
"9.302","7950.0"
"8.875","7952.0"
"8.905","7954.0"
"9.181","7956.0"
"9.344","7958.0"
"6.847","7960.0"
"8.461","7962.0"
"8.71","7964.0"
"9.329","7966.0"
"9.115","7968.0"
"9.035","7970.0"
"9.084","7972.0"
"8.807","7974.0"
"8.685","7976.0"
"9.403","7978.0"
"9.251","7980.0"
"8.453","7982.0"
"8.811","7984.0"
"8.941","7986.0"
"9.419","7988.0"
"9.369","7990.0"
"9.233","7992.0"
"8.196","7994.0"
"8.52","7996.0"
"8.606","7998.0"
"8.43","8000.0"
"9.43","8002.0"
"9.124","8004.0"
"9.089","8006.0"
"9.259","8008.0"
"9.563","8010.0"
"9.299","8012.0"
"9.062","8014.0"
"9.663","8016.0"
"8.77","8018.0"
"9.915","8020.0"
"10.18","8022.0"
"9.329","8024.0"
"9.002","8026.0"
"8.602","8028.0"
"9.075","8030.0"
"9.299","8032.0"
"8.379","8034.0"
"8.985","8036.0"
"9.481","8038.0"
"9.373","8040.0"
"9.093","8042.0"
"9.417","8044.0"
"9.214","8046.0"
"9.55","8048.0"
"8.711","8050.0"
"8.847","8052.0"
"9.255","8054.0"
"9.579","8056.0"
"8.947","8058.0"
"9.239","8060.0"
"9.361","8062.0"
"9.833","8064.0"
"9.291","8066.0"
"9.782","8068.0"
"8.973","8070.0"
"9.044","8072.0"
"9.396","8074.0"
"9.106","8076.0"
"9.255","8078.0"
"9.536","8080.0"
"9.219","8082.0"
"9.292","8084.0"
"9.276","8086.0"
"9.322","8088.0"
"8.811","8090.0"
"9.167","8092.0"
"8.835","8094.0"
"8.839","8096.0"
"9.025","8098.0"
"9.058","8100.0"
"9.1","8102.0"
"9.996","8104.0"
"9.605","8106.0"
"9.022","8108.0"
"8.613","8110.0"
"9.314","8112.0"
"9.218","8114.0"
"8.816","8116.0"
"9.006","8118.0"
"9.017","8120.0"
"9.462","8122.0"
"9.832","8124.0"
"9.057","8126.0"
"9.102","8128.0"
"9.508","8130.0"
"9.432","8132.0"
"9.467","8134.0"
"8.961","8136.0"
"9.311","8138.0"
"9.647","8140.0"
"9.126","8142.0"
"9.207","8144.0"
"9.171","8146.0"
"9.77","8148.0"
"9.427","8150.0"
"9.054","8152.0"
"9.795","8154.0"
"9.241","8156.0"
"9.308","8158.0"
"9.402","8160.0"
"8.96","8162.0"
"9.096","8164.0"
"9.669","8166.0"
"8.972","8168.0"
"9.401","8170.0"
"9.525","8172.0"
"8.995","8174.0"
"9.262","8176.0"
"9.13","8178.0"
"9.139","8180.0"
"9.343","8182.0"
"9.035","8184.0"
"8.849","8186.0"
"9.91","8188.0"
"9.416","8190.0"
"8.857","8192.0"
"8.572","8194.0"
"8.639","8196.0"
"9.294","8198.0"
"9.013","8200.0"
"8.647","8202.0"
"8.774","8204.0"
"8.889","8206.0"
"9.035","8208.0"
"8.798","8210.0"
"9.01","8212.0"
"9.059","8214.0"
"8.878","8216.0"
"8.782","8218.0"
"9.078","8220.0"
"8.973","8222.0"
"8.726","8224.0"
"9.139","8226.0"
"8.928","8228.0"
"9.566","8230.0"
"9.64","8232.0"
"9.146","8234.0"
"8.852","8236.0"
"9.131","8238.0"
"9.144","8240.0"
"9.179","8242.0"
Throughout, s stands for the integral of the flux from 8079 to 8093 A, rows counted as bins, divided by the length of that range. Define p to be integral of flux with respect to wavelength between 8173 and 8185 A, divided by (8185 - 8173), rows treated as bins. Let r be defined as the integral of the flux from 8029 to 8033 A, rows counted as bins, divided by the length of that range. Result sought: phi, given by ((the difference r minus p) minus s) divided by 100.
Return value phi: -0.0920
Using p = 9.2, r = 9.19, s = 9.2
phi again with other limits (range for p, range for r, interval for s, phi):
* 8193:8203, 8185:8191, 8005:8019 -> -0.0868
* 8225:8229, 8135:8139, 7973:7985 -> -0.0880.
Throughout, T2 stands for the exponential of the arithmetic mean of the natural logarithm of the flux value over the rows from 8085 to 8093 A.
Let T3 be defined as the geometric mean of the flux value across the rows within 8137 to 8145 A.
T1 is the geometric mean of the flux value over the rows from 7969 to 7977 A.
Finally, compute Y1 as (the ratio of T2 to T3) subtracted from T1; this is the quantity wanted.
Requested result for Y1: 7.92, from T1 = 8.90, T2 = 9.14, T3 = 9.32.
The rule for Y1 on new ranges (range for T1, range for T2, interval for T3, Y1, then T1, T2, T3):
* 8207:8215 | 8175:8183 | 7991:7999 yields 7.91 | 8.97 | 9.22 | 8.63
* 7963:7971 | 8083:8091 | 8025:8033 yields 8.02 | 9.04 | 9.17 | 8.99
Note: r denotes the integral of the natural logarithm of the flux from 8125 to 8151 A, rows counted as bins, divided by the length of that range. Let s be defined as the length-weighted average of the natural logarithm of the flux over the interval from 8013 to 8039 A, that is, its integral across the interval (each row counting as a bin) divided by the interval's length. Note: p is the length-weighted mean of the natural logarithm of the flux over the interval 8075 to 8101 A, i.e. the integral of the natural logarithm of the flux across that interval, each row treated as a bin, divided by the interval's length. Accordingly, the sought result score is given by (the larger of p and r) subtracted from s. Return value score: -0.013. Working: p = 2.212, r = 2.23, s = 2.219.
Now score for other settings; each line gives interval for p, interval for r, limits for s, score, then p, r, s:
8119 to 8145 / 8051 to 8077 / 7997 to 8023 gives -0.007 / 2.232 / 2.23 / 2.224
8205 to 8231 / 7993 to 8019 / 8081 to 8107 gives 0.022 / 2.196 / 2.20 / 2.218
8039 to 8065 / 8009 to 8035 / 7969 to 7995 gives -0.032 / 2.226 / 2.22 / 2.194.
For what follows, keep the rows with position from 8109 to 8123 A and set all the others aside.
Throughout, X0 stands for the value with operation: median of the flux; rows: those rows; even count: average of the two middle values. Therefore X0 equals 9.02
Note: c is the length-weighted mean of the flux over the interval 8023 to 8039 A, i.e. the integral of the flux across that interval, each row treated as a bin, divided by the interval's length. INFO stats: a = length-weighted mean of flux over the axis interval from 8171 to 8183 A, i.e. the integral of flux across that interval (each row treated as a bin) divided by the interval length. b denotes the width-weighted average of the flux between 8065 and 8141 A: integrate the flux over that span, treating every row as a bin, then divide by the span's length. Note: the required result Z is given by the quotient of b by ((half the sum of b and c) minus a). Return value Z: -85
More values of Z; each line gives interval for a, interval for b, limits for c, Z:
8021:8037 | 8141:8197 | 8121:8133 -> 45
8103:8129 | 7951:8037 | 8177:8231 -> -40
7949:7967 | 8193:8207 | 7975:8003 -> 89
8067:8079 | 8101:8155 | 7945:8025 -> -89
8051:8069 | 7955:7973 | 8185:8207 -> -19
